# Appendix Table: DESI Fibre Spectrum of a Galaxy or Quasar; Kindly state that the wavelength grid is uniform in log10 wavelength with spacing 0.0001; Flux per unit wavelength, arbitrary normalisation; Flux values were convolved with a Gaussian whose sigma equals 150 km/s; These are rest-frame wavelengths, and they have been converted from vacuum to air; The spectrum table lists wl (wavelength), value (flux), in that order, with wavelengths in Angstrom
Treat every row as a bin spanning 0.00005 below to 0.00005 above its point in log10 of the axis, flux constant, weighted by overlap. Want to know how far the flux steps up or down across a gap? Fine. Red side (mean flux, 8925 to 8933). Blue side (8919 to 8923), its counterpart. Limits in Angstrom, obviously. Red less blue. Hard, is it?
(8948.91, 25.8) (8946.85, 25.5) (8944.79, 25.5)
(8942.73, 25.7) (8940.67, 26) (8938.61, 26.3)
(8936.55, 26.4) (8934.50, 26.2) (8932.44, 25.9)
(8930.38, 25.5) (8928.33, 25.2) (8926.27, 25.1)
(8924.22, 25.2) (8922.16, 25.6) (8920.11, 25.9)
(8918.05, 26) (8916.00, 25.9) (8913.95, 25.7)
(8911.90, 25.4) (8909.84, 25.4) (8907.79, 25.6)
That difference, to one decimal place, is -0.3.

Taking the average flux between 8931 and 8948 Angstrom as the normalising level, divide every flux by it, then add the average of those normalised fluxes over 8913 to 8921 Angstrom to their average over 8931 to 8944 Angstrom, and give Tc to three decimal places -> 2.003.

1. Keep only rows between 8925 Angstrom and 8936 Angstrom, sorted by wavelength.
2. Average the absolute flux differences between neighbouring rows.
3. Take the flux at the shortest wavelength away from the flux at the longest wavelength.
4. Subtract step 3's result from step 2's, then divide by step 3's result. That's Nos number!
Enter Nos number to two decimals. -0.75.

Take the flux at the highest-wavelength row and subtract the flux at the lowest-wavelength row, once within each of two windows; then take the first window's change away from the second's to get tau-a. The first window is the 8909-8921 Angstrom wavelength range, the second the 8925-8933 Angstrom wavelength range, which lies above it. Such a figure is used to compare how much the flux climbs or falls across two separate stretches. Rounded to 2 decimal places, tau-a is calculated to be 0.30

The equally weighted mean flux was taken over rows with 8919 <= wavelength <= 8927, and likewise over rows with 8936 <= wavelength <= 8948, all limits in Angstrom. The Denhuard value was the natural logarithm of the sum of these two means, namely 3.94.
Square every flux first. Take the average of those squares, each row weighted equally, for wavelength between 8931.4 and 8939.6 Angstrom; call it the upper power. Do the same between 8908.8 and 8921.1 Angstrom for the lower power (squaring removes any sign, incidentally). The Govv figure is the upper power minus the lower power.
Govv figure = 25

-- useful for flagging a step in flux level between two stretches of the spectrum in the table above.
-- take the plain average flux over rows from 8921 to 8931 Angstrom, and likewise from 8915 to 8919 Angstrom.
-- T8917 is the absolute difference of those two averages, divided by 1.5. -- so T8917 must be 0.42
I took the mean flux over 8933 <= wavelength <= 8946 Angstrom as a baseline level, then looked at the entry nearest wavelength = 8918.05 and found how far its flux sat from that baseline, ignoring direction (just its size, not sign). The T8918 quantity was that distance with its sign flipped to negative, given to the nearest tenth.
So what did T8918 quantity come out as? 0.0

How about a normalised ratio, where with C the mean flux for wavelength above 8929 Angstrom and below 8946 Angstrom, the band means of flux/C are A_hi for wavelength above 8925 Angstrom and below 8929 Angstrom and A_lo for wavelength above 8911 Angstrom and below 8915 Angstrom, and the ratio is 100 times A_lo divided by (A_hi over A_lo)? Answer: 100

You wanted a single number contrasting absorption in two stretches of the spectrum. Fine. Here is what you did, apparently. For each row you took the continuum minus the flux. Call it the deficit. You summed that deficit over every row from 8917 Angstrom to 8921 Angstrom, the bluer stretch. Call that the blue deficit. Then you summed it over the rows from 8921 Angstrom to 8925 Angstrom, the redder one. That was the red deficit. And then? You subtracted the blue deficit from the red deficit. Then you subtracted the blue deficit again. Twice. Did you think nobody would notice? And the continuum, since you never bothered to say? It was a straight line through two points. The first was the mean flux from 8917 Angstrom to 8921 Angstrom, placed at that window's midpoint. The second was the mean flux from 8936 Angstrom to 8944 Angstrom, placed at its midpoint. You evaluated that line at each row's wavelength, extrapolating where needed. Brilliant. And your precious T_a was 1.2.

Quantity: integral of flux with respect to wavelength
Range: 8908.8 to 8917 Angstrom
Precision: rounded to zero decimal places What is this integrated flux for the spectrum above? 210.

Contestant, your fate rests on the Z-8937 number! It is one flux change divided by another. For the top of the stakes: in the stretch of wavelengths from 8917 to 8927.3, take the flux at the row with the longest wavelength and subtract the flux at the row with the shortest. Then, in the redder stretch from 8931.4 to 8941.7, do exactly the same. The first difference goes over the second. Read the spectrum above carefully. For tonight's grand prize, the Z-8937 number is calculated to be -9.0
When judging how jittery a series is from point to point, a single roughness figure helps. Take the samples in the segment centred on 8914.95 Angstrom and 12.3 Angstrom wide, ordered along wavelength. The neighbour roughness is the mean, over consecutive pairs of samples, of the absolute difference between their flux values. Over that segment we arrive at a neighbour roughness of 0.140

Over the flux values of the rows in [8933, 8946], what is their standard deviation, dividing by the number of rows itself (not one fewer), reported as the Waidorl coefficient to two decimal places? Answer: 0.32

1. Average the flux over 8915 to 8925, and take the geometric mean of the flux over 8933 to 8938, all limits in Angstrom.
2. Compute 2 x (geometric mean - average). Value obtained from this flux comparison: 1.2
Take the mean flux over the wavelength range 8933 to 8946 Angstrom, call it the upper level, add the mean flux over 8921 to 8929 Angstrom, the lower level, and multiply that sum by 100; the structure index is 5129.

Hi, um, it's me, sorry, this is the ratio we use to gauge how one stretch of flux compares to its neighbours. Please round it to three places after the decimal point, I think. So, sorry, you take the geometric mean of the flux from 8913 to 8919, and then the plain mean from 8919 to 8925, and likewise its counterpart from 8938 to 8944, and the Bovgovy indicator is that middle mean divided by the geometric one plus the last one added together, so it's 0.493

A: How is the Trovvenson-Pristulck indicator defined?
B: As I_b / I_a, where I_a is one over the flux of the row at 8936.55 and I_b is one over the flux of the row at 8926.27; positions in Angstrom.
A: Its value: 1.05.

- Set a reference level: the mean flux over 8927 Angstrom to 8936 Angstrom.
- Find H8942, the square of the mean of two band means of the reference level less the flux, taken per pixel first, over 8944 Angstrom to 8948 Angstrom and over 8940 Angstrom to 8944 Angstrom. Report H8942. 0.00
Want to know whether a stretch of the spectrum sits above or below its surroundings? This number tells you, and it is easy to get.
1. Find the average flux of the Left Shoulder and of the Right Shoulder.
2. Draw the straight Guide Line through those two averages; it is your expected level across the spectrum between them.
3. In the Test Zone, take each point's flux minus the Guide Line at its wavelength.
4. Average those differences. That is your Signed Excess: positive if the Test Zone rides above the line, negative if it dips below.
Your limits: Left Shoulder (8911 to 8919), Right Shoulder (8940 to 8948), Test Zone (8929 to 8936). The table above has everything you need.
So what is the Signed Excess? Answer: 0.16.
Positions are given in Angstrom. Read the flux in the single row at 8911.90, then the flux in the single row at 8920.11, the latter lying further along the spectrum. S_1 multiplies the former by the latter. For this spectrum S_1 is 658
